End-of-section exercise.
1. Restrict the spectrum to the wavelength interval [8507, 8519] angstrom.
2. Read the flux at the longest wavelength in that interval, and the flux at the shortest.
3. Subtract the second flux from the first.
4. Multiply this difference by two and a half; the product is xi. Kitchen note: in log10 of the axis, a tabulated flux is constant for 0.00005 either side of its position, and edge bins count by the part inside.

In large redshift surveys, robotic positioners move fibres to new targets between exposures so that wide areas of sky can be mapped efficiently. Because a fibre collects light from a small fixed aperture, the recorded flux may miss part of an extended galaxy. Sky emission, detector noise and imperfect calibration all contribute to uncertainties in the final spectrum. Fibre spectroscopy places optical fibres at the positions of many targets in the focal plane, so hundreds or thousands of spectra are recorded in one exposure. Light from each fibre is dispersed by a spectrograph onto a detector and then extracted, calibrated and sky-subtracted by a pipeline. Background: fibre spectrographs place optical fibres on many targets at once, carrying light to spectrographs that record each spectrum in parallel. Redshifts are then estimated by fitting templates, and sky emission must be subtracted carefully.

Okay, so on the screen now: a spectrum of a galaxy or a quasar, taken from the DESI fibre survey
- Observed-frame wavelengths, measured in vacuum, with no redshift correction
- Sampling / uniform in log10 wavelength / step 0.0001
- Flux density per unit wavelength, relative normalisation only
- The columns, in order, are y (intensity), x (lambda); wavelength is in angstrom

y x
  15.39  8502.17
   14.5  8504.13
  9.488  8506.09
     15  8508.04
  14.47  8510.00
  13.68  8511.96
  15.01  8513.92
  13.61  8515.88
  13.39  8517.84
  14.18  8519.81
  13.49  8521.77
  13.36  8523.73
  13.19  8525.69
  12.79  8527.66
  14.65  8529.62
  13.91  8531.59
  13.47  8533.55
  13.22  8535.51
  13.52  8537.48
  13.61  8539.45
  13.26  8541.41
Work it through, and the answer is -4.0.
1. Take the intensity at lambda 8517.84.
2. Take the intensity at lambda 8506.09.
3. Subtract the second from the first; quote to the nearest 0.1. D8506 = 3.9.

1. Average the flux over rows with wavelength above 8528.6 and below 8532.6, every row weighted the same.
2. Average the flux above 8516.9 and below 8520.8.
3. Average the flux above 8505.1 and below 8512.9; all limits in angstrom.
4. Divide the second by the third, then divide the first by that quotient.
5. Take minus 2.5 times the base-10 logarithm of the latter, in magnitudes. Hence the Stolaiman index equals -2.84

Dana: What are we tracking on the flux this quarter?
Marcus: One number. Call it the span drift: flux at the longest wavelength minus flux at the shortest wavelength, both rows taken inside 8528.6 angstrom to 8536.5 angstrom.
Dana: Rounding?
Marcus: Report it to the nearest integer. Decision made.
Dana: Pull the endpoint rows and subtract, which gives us -1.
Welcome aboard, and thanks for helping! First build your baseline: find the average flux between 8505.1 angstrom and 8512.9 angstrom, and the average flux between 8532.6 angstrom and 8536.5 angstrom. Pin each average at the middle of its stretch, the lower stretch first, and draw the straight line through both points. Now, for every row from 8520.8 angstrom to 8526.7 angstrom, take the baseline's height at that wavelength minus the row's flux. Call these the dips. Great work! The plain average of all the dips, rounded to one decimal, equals -0.1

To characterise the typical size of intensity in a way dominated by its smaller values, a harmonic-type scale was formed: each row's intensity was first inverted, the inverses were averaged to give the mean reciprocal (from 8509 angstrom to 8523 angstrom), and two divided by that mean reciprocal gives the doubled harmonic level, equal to 27.9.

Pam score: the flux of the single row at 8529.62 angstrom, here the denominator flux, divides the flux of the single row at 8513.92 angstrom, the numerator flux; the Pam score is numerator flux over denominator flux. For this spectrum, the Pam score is 1.02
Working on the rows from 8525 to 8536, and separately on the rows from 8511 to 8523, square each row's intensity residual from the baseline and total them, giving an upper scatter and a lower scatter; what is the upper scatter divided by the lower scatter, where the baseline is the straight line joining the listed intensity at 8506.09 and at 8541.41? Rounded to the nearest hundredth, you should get 0.22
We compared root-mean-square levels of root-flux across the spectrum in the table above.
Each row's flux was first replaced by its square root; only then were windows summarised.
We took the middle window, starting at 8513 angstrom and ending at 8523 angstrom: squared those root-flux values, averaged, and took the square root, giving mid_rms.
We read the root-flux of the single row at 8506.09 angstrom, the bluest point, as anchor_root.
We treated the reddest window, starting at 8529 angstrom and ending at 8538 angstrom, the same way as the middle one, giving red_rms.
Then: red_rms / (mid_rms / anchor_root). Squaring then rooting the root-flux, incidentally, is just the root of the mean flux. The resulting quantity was 3.06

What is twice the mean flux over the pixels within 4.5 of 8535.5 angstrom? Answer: 27.1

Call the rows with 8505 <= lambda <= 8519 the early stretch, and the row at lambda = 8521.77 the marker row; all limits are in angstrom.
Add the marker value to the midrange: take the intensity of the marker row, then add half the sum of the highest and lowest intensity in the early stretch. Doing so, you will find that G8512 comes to 25.7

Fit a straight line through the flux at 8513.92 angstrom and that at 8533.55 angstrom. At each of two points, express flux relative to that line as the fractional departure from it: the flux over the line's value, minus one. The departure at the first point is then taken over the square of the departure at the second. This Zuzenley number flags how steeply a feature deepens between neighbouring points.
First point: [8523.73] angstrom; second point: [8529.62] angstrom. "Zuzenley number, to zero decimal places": -15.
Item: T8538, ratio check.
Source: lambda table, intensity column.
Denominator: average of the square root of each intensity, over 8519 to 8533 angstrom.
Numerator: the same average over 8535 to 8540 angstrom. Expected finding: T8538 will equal 0.99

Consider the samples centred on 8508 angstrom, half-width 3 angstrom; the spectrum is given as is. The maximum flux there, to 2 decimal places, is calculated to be 15.00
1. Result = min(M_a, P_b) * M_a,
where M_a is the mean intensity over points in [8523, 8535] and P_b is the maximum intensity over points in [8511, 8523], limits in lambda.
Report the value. 184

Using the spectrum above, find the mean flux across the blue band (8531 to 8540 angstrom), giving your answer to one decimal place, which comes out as 13.5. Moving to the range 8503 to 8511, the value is 13.4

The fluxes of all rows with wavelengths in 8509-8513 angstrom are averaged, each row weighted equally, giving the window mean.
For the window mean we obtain 14.1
